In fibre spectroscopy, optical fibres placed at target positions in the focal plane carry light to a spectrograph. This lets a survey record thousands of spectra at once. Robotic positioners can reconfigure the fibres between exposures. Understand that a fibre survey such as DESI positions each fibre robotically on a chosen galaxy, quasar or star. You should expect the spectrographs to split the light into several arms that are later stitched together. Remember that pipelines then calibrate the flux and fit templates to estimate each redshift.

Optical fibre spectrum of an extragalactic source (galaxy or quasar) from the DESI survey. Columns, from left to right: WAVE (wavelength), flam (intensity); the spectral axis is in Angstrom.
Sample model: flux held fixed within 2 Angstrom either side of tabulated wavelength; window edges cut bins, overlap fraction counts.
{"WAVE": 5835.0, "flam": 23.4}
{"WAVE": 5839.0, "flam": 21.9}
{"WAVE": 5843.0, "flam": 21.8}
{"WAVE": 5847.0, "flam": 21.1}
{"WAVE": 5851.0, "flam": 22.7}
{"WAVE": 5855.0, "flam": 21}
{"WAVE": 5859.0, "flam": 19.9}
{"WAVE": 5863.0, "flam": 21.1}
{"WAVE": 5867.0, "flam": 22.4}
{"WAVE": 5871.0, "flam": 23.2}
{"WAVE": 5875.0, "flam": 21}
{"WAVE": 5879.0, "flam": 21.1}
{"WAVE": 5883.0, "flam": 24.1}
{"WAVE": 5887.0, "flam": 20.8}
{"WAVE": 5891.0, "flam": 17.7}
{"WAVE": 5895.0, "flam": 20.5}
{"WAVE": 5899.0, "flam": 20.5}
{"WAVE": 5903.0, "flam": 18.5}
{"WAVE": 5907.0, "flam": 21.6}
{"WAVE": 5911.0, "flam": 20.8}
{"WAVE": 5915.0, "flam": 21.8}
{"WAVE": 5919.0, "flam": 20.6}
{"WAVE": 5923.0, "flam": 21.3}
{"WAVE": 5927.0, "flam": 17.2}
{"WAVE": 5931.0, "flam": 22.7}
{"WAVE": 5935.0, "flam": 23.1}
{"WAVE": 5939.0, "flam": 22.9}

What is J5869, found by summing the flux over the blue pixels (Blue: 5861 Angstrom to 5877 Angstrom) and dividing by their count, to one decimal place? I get 21.9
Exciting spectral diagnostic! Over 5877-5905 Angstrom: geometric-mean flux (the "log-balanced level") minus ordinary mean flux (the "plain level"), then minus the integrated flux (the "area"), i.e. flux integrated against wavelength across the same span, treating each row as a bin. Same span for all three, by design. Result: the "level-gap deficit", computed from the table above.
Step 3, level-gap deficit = -573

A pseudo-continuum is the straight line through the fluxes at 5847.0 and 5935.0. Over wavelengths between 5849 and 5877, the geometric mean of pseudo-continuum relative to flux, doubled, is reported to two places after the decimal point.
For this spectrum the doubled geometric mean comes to 1.99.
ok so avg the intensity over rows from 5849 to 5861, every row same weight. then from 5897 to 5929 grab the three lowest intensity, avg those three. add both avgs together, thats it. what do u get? 39.9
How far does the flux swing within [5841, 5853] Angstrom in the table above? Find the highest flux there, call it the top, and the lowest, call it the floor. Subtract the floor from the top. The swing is 1.6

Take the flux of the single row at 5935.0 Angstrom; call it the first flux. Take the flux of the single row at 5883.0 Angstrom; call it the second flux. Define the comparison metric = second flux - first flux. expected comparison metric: 1.0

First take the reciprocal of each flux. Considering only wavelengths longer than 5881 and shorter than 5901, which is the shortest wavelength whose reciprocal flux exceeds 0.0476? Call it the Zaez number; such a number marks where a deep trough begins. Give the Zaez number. 5887.0 Angstrom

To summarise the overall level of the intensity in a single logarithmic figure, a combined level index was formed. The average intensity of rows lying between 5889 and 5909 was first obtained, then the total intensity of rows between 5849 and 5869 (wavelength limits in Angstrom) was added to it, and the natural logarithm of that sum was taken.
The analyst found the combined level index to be 4.843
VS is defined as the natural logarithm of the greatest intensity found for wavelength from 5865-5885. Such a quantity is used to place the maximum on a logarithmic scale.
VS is 3.18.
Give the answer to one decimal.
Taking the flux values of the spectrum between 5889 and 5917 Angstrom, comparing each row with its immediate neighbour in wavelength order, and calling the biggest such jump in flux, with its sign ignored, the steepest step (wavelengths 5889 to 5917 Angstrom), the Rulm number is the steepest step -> 3.1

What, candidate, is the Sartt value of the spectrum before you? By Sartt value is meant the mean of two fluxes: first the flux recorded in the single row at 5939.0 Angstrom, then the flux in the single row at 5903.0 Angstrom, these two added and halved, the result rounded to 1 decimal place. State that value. 20.7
